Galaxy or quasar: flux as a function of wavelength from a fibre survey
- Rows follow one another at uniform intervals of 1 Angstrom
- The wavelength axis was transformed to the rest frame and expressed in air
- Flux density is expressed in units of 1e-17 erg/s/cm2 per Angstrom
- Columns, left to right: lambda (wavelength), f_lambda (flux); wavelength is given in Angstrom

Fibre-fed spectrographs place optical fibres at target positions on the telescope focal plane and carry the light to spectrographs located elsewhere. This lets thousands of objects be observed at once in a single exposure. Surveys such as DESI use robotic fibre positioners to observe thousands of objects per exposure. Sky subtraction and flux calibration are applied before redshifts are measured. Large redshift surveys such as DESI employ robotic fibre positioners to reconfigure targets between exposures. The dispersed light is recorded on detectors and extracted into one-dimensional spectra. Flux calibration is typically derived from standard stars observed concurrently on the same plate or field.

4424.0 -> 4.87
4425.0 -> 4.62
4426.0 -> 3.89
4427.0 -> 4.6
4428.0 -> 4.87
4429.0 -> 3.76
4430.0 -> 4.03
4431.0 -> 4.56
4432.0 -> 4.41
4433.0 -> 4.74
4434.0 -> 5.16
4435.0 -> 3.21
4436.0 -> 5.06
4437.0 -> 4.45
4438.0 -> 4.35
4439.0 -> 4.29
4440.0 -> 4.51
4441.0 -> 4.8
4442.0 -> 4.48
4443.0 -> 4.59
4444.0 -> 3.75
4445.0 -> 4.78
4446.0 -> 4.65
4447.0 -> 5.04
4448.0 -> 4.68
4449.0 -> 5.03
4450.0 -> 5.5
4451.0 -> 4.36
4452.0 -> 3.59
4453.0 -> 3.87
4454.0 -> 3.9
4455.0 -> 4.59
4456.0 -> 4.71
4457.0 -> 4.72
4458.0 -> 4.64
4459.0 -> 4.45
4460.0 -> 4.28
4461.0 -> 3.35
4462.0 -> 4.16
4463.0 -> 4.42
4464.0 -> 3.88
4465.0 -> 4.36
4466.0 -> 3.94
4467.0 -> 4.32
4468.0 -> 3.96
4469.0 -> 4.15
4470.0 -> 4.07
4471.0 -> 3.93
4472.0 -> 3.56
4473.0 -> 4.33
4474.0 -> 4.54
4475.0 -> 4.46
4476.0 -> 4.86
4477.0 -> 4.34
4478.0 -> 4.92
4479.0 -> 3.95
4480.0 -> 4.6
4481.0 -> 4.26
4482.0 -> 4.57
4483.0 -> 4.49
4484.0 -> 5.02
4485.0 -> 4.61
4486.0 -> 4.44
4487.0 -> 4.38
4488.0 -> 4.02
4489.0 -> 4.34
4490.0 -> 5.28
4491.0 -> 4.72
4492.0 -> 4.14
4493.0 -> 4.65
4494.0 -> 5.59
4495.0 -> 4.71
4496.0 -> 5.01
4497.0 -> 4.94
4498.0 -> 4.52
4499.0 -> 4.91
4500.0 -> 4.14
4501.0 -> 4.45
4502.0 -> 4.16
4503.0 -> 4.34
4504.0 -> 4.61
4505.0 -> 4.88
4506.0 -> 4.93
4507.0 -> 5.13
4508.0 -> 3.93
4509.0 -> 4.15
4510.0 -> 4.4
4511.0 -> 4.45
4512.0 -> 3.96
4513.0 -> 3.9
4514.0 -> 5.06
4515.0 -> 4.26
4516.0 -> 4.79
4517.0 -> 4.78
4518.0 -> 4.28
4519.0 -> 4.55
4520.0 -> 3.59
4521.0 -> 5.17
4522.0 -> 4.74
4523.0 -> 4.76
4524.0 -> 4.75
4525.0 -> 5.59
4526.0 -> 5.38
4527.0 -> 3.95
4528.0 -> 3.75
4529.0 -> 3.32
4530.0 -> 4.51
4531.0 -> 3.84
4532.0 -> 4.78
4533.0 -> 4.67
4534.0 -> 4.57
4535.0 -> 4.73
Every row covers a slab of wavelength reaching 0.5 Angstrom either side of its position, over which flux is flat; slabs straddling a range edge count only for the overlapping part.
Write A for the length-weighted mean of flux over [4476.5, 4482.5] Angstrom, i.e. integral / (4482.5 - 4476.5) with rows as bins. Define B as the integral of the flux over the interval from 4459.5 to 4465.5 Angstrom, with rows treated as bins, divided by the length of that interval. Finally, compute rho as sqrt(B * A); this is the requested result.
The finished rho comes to 4.25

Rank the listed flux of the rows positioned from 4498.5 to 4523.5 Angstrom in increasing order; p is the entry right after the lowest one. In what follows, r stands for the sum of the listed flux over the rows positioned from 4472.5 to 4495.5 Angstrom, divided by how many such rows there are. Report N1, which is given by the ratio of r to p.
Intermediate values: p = 3.9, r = 4.57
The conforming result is 1.17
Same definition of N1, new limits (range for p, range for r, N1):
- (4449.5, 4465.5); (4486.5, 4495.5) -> 1.29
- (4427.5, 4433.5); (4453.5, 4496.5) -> 1.09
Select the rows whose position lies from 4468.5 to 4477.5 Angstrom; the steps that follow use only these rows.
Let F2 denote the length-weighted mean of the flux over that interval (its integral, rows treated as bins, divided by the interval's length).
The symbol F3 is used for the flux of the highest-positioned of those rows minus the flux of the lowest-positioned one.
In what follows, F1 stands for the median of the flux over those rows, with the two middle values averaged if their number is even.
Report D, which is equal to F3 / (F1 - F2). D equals 2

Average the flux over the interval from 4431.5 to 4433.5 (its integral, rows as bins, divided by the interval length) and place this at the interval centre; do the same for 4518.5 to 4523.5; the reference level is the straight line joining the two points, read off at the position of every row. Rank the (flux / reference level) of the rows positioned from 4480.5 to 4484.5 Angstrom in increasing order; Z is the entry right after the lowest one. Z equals 0.98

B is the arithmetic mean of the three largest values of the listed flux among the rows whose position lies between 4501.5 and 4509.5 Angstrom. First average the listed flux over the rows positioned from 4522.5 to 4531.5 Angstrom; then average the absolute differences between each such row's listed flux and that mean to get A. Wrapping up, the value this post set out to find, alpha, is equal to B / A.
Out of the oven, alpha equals 7.9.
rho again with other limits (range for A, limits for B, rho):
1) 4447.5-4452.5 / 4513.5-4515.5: 4.65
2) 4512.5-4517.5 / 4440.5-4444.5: 4.48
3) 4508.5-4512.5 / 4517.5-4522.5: 4.35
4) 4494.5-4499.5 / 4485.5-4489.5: 4.55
